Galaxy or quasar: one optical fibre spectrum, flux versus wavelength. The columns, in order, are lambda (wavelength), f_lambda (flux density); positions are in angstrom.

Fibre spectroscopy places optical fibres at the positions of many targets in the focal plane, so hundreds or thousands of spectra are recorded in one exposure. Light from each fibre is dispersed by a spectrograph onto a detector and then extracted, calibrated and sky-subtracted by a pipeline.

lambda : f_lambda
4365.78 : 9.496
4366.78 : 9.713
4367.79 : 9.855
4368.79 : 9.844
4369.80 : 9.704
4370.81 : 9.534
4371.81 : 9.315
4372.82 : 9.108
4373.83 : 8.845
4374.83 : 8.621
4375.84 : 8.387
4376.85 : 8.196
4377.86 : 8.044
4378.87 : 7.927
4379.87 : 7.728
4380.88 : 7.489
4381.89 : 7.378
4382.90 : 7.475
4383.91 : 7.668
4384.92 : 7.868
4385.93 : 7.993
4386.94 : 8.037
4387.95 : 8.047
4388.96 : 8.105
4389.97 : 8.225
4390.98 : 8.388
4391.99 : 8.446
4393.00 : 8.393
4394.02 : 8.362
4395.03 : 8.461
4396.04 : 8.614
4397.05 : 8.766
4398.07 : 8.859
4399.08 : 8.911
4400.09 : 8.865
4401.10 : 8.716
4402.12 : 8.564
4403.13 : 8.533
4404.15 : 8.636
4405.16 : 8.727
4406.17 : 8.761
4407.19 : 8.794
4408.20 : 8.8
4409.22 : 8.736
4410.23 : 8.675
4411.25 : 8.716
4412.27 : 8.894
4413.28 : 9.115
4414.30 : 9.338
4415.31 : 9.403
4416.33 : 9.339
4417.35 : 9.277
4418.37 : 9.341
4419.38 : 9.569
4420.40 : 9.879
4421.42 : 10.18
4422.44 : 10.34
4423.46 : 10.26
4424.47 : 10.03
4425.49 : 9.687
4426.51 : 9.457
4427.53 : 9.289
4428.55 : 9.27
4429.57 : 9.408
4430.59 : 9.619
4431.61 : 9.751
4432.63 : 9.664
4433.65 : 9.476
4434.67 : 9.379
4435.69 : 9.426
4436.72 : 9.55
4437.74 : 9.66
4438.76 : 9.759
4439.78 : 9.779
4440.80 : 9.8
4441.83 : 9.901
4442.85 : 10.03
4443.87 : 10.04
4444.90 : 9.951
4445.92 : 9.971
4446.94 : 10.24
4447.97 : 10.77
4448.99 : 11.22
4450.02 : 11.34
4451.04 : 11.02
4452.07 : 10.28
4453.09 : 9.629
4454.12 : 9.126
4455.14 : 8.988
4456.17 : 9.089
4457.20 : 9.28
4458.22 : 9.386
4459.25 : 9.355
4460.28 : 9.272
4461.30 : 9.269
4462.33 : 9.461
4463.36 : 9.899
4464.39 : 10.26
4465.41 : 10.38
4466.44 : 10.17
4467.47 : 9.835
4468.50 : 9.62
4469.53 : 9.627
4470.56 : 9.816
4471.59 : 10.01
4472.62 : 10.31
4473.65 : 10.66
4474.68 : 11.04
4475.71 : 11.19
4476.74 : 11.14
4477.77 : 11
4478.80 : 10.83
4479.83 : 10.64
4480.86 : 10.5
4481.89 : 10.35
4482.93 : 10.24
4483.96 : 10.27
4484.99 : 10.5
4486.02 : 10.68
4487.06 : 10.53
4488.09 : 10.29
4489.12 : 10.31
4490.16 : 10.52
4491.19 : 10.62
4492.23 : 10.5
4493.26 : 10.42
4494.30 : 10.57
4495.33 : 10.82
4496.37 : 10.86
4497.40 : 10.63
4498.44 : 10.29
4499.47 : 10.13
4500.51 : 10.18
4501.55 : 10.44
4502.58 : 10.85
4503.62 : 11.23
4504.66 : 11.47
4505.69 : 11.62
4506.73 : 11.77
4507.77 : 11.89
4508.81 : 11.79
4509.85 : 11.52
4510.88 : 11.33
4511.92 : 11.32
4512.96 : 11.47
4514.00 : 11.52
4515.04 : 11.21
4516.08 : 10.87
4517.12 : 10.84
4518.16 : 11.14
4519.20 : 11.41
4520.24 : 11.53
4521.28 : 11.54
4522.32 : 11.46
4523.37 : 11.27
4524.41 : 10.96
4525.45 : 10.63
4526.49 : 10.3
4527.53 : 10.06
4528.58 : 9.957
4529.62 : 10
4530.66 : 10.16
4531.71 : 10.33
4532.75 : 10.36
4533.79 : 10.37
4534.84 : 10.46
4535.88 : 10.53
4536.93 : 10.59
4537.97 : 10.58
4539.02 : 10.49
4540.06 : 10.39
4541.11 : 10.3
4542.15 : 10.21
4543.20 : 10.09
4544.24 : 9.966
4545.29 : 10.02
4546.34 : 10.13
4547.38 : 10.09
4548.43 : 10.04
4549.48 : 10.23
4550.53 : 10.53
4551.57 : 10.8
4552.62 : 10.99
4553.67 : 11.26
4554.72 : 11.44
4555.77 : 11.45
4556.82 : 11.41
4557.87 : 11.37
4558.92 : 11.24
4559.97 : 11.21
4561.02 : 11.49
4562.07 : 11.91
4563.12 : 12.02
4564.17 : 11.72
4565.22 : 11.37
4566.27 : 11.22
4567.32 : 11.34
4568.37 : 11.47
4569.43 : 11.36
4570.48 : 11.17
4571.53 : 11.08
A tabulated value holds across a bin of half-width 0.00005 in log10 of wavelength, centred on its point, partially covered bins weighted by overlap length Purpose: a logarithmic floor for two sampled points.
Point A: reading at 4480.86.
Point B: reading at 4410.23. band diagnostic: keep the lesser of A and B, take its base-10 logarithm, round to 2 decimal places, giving 0.94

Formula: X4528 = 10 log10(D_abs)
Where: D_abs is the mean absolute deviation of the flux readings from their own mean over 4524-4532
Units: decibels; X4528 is -5.9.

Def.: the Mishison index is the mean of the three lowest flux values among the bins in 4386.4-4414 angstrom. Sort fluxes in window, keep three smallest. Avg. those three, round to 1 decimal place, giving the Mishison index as 8.1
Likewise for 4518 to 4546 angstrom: 10.0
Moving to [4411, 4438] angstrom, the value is 8.9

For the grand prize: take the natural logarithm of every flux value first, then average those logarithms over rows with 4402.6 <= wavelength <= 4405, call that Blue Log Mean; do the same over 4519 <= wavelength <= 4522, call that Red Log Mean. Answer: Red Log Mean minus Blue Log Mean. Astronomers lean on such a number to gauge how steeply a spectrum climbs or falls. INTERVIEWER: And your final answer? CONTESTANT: 0.29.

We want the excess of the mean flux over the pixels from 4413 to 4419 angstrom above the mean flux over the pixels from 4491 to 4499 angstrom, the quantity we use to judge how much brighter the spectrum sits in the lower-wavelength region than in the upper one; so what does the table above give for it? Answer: -1.3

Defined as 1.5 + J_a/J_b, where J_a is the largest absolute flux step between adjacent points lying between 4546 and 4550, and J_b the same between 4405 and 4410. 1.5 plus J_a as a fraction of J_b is 4.5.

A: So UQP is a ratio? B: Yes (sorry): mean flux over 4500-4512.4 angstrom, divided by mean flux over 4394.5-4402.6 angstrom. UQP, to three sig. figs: 1.29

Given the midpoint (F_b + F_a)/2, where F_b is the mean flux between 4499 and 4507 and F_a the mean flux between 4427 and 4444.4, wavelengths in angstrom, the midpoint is 10.3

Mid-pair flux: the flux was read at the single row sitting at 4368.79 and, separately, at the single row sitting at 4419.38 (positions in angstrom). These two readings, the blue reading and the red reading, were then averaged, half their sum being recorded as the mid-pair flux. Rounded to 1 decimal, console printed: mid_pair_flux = 9.7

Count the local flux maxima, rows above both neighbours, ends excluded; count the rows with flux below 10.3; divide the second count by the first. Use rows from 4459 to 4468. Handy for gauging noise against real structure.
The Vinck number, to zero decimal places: 8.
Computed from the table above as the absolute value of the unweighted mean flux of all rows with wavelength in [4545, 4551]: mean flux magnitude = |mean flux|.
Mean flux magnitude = 10.17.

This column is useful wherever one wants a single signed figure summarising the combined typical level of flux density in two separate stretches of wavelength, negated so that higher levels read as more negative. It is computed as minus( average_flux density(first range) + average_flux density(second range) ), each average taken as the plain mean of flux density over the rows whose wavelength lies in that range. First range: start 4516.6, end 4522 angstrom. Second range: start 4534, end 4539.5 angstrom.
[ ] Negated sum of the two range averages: -21.8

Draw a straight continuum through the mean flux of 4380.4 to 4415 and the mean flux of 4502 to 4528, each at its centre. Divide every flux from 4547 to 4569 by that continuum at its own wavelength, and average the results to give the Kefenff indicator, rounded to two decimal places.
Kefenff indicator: 0.91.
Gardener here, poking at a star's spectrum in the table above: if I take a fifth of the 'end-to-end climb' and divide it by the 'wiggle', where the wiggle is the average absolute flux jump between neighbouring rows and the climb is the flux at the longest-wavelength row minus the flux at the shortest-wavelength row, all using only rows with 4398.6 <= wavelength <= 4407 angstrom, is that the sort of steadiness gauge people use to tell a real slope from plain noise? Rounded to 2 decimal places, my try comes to -0.35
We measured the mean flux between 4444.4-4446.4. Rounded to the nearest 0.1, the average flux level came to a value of 10.0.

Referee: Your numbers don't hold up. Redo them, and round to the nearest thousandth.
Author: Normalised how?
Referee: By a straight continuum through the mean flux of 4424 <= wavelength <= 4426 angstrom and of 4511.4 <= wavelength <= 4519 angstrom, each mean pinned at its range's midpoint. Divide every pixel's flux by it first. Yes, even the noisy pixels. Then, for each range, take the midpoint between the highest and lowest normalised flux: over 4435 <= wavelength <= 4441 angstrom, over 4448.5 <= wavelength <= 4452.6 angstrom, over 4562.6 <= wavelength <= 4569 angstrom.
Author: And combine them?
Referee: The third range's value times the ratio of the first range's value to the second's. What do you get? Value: 0.882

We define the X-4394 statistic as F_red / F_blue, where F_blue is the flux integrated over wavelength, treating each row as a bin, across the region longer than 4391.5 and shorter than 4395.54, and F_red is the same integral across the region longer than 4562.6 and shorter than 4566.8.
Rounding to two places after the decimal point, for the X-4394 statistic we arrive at 1.43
